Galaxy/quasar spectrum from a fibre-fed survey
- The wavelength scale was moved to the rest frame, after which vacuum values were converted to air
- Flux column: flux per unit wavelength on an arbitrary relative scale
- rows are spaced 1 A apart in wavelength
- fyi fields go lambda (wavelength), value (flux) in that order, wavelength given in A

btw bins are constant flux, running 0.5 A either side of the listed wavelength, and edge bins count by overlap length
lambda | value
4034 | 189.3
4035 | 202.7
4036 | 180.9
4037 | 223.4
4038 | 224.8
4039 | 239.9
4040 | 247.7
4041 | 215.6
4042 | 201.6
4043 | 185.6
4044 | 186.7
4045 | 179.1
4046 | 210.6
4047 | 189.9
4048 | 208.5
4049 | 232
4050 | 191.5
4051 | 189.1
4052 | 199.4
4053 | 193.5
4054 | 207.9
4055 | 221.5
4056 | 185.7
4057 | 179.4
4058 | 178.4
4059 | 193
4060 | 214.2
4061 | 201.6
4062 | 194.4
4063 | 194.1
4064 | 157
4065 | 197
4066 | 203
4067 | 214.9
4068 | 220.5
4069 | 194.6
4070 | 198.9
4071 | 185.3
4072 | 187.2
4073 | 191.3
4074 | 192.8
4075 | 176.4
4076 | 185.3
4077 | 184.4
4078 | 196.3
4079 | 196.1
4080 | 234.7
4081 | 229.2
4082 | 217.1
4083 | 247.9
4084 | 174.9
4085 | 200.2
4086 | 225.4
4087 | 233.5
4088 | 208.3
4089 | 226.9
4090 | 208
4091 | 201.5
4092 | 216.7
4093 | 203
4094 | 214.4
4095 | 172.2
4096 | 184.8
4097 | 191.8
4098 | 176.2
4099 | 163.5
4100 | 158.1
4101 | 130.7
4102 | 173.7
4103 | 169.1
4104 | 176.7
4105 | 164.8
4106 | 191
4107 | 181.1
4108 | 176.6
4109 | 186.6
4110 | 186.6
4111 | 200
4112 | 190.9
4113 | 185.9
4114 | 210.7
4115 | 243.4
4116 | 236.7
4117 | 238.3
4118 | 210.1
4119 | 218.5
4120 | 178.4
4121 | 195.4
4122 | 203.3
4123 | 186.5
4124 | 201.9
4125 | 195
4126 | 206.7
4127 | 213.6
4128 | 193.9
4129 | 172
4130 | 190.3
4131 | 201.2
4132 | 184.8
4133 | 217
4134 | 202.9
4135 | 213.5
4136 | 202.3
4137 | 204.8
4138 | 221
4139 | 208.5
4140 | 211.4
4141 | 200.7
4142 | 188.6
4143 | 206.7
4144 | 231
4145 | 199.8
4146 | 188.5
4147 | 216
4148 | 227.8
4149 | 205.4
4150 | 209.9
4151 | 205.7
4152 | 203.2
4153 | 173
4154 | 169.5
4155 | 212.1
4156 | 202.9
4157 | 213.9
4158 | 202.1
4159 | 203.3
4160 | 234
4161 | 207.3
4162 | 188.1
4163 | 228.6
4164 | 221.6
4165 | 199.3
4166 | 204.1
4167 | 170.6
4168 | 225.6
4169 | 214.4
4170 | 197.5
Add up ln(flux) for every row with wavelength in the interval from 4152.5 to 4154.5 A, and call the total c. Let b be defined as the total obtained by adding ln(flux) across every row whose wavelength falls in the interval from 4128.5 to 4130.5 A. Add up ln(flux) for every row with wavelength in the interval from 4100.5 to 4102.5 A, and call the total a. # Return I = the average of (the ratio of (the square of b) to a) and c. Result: 10.5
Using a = 10.0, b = 10.4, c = 10.3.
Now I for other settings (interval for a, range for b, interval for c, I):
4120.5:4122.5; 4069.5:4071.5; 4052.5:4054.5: 10.5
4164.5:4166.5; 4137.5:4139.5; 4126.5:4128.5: 10.7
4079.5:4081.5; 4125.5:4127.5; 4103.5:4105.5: 10.4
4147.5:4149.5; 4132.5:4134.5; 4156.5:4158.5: 10.7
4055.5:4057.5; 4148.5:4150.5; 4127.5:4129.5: 10.7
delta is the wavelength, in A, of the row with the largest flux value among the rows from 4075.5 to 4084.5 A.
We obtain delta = 4083 A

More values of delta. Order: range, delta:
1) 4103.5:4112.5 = 4111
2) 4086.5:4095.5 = 4087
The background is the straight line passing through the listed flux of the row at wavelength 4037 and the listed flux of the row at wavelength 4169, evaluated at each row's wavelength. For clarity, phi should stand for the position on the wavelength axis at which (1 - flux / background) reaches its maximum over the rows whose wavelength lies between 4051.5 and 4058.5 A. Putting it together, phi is 4058 A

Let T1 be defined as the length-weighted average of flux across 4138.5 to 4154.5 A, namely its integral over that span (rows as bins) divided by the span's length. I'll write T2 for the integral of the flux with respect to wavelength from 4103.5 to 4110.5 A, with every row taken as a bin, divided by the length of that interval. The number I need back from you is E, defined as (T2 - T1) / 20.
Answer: -1.12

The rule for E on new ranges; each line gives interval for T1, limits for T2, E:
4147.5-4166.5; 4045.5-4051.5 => -0.11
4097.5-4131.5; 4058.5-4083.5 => 0.44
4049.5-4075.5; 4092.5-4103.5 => -0.93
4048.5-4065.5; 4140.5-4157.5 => 0.37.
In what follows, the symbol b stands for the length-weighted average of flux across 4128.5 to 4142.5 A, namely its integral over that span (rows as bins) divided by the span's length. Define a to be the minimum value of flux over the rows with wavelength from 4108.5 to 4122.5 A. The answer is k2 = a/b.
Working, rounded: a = 178.4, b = 201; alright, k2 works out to 0.89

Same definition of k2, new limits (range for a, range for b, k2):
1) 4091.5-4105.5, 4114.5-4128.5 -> 0.63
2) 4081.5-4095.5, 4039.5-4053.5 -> 0.85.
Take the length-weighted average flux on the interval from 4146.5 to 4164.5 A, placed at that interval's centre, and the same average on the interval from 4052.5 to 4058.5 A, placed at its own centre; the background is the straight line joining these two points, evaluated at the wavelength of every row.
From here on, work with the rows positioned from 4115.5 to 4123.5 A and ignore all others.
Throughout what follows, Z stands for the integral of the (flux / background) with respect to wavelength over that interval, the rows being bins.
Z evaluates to 8.24 A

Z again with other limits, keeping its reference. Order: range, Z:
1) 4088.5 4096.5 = 8.18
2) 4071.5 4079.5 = 7.67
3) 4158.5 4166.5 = 8.12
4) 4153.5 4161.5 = 7.94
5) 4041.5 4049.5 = 8.25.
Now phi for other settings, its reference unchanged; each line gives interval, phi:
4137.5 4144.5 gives 4142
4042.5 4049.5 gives 4045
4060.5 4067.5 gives 4064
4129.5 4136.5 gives 4132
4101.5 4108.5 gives 4105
